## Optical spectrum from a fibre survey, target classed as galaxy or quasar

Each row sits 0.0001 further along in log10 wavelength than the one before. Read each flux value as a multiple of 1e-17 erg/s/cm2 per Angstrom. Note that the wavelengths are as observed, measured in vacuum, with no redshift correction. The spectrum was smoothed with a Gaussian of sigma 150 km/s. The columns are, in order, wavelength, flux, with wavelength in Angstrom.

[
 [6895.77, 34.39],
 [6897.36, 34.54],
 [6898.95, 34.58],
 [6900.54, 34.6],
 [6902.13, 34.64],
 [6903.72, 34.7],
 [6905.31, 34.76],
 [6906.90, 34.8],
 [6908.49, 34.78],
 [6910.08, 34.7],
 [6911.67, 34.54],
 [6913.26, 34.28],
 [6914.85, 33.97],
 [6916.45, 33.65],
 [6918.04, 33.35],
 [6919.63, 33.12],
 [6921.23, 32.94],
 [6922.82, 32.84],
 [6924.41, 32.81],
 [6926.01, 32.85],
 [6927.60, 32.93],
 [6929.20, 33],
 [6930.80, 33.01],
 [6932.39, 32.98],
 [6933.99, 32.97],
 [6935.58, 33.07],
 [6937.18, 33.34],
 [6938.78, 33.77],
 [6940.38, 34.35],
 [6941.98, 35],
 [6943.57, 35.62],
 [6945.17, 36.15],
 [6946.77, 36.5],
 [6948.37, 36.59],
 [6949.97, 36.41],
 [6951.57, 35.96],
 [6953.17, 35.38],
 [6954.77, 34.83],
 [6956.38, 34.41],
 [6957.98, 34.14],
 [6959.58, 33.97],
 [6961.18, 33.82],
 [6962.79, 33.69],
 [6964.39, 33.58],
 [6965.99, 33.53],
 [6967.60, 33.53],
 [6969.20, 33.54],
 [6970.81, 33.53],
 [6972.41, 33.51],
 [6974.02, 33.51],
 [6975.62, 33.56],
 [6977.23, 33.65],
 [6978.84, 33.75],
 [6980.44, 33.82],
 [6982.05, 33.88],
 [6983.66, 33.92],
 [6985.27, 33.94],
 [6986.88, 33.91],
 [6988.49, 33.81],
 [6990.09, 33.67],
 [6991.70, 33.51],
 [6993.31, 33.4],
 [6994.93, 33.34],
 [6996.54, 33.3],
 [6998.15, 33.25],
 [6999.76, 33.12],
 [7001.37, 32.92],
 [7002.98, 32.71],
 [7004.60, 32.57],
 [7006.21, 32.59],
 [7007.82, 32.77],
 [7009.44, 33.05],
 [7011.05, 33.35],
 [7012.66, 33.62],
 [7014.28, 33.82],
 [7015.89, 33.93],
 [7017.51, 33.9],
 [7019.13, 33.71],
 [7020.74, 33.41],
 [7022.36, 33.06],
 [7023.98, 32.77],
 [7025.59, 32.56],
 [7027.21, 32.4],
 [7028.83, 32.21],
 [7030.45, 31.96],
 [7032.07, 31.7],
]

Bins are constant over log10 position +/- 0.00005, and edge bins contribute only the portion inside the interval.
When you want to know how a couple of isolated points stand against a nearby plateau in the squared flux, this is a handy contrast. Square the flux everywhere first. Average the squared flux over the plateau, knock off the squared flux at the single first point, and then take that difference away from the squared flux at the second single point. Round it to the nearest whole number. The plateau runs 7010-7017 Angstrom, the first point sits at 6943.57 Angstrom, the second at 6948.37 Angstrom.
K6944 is 1473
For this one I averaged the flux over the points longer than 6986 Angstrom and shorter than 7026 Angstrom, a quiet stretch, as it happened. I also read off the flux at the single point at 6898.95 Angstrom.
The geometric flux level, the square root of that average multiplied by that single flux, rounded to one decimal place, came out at 33.9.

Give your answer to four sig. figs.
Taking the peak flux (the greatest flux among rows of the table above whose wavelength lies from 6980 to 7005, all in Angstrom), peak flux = 33.94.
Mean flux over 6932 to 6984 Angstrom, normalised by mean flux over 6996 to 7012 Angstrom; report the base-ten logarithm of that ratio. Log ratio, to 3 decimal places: 0.017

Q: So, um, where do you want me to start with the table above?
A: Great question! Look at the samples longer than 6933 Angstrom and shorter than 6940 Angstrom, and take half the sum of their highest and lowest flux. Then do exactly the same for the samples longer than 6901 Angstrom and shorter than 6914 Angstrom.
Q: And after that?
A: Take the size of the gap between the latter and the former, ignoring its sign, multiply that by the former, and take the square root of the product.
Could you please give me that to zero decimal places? 6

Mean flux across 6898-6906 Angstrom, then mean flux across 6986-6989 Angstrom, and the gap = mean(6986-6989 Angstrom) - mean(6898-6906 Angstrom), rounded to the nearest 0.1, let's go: -0.8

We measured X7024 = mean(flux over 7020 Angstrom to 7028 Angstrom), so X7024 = 32.8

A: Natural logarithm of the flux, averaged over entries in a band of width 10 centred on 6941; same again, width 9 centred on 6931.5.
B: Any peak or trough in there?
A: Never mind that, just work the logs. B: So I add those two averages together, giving 7.04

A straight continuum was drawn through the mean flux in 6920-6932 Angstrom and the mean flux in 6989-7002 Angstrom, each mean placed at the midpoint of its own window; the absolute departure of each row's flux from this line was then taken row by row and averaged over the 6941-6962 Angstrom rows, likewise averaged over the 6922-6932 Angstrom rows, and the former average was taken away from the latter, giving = -2.2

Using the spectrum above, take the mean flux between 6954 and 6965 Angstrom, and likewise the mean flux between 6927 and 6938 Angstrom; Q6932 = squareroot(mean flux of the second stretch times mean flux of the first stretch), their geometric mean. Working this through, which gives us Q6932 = 33.5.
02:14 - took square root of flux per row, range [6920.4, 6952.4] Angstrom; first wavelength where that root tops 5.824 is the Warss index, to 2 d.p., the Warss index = 6940.38 Angstrom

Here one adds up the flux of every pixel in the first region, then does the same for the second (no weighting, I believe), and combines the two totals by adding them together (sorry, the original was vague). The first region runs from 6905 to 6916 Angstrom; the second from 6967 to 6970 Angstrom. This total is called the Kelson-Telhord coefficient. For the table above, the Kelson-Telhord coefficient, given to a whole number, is 309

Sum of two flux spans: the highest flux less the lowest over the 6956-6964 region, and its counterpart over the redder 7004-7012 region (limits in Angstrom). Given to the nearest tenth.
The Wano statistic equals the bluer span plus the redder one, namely 1.5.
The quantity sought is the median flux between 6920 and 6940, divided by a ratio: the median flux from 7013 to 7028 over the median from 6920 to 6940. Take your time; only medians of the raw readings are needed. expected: 32.5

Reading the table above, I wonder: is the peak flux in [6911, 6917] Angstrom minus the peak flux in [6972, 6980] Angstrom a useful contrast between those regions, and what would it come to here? 0.8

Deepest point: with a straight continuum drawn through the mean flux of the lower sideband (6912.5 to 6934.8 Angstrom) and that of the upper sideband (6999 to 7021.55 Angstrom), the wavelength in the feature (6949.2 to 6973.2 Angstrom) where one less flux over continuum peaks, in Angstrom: 6972.41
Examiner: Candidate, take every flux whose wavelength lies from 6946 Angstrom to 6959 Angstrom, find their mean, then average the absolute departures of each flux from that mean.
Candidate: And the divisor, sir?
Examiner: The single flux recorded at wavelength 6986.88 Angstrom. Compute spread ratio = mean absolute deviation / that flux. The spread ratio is 0.025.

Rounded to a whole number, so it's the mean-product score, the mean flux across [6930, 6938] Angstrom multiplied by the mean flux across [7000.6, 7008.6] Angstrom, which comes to 1082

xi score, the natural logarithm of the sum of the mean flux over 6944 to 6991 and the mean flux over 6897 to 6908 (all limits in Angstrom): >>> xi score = 4.233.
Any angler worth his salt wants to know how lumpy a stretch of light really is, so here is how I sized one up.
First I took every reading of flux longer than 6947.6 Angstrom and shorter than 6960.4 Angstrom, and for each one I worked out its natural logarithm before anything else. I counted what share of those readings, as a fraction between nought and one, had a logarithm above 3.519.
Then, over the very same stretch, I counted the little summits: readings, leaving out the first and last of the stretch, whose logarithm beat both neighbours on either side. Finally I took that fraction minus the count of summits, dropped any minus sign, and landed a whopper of 1.0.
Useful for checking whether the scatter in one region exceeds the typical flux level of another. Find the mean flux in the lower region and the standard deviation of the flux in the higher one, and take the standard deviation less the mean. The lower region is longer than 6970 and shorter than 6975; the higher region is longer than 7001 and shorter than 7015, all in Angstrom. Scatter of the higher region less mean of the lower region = -33.1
